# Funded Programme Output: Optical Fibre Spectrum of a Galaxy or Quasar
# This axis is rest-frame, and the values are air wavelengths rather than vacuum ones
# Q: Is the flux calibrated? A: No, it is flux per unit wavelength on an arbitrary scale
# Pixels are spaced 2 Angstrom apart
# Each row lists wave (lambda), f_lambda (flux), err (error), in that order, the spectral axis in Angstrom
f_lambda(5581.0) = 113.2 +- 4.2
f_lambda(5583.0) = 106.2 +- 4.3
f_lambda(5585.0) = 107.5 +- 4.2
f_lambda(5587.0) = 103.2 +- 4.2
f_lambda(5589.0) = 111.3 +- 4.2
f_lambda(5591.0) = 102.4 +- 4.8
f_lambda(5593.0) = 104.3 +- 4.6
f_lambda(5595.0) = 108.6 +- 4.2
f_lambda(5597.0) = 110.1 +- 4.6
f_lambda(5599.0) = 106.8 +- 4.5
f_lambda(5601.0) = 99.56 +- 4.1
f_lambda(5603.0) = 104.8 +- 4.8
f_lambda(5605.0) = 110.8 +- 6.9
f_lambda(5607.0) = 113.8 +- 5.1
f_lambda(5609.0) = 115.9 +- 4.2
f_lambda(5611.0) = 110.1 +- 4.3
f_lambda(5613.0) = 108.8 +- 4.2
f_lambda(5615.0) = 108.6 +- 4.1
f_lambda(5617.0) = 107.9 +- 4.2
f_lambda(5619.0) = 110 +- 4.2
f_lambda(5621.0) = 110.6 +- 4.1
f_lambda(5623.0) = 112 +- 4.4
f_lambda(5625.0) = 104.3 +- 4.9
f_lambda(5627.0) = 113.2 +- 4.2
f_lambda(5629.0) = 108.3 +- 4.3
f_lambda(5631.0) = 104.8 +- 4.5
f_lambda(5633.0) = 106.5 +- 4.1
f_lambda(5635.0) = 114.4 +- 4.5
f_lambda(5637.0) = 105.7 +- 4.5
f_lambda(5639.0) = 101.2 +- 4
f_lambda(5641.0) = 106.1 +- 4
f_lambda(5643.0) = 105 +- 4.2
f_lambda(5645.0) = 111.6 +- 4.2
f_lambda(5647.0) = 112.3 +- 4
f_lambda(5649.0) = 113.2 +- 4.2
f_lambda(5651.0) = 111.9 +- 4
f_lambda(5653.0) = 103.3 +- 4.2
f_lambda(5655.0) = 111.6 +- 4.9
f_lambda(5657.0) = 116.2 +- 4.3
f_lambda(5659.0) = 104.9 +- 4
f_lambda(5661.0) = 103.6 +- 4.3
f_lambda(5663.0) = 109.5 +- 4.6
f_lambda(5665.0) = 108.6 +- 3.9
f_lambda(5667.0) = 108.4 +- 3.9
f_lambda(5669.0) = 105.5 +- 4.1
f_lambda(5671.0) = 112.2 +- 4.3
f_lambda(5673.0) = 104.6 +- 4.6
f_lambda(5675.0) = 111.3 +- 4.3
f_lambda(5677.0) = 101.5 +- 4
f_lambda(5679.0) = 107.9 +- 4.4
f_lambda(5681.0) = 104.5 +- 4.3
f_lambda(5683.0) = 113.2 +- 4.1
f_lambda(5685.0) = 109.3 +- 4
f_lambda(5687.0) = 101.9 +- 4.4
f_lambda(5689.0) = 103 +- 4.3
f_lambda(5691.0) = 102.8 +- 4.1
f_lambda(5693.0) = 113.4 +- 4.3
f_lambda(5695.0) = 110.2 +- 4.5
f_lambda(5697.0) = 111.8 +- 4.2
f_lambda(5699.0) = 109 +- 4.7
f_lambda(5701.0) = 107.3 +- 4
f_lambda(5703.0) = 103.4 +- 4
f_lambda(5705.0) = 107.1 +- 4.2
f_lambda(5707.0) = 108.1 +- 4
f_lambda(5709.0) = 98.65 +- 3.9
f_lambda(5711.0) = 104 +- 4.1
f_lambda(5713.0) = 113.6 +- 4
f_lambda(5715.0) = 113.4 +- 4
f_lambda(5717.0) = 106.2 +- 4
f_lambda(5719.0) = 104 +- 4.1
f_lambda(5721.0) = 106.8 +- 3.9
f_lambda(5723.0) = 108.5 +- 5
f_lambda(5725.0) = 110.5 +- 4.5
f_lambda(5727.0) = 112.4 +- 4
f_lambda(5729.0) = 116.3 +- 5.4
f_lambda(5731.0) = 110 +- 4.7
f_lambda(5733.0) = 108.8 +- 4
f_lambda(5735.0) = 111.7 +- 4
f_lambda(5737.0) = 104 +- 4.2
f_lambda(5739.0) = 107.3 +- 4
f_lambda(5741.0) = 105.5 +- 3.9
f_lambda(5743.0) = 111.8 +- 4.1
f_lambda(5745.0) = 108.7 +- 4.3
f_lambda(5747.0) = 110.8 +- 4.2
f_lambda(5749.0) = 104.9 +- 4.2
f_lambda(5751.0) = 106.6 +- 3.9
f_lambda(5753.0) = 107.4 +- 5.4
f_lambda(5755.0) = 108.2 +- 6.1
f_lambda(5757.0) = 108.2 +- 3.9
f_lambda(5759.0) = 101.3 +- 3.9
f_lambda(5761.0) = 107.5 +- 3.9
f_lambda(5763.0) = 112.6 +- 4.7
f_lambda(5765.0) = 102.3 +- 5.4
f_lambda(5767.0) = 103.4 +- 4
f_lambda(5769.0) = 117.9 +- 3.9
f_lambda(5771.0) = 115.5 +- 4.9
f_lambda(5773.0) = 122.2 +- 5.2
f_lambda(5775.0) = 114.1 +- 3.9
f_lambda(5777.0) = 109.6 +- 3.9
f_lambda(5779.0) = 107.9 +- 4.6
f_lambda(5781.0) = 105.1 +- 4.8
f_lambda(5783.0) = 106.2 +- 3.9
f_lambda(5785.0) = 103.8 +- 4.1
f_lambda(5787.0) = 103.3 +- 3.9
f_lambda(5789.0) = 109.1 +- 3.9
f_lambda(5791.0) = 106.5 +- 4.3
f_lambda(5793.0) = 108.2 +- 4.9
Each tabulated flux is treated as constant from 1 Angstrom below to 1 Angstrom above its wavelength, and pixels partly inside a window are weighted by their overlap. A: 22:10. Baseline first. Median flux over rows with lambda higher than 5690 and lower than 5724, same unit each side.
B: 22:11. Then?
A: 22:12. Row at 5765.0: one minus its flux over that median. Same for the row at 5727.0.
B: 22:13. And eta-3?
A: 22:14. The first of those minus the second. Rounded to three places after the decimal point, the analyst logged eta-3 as 0.094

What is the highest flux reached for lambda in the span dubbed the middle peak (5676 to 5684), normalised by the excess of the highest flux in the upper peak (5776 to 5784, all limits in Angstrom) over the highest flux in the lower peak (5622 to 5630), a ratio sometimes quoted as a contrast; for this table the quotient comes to -31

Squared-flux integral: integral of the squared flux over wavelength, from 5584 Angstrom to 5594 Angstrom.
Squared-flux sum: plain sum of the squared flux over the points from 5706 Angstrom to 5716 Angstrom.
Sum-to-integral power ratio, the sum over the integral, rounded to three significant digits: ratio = 0.518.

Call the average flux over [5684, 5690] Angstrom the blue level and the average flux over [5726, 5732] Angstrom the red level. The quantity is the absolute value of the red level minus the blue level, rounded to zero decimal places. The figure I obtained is 8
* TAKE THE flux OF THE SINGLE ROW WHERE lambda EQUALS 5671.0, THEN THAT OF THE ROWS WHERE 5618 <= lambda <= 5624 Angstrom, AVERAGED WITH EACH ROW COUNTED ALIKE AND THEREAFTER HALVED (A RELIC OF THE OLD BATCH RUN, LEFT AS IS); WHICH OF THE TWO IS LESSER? 55.4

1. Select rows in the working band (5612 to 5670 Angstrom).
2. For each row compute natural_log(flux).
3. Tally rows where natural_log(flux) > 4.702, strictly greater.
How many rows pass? 10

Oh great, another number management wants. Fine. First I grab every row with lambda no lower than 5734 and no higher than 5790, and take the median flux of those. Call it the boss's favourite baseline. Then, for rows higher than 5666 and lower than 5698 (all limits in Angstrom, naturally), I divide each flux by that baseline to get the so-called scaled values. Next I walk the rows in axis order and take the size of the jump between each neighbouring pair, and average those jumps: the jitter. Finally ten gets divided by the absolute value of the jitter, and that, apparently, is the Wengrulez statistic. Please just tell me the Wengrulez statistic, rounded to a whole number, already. 201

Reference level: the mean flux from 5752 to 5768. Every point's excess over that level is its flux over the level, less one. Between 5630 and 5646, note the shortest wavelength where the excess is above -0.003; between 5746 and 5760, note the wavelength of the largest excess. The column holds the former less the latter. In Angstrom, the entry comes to -114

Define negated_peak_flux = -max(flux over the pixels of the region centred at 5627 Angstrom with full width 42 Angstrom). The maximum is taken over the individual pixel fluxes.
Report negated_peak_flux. -115.9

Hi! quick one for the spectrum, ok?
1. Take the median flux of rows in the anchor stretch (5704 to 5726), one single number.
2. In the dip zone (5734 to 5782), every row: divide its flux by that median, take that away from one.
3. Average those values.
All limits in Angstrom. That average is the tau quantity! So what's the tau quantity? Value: -0.017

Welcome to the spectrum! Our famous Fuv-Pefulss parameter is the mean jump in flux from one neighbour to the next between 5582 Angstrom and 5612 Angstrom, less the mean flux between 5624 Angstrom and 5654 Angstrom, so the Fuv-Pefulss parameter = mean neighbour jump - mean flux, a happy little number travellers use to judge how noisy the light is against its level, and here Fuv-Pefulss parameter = -104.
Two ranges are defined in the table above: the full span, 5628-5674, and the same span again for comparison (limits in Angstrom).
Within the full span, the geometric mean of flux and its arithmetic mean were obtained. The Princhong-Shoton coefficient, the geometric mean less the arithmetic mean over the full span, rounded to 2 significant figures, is -0.072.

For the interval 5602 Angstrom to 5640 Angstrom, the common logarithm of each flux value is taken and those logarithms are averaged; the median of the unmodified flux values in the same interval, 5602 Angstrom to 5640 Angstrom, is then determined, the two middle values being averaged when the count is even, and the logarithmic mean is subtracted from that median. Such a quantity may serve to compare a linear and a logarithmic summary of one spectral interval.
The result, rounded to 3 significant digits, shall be 107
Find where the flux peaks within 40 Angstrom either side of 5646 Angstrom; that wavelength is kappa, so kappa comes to 5657.0 Angstrom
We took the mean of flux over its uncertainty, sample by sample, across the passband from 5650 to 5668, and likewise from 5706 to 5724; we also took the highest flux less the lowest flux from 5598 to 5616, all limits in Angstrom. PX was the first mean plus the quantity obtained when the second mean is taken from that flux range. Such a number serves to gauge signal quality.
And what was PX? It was 16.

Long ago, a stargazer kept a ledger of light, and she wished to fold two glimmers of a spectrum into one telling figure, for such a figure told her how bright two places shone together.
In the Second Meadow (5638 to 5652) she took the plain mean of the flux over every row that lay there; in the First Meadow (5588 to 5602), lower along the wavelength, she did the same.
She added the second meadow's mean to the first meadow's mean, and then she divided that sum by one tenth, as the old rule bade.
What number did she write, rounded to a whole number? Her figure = 2149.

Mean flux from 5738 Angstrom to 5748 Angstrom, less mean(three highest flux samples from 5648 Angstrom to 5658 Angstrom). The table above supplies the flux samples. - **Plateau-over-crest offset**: -4.9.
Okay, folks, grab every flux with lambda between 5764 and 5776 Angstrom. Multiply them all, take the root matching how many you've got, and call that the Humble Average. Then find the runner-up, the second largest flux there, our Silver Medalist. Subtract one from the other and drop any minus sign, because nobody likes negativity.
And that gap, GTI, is 5.6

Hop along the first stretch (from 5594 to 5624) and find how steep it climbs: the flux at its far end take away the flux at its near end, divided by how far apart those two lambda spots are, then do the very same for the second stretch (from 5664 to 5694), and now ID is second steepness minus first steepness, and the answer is 0.05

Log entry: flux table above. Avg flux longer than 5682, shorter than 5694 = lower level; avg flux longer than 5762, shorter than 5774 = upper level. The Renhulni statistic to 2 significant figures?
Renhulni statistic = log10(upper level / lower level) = 0.020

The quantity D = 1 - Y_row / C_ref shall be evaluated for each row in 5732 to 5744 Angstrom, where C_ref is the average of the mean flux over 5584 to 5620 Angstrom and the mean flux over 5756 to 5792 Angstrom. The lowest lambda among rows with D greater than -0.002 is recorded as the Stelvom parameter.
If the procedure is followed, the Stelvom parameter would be 5737.0 Angstrom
